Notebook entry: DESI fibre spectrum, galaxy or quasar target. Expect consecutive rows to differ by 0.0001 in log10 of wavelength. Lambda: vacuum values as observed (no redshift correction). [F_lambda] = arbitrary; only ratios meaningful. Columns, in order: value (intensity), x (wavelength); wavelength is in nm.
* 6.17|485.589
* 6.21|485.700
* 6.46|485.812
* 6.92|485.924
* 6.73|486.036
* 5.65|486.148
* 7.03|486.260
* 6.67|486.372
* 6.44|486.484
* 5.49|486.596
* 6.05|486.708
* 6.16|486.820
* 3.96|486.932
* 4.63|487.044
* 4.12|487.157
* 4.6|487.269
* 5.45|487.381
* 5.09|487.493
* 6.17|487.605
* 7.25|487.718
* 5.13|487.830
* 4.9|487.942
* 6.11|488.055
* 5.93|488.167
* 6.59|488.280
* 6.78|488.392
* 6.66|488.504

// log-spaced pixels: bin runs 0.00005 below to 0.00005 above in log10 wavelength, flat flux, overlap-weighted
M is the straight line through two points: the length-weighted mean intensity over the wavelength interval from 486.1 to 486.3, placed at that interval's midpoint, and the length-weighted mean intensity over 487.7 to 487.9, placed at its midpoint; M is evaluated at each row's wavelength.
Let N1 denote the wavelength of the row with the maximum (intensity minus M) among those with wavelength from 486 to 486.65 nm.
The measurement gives 486.260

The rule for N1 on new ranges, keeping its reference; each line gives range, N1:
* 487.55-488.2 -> 487.718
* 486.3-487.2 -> 486.372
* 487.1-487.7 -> 487.605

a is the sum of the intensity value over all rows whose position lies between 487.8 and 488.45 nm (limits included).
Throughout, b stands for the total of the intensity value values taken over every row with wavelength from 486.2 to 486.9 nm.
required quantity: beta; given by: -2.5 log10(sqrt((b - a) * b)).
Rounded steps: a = 35.4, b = 37.8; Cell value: -2.45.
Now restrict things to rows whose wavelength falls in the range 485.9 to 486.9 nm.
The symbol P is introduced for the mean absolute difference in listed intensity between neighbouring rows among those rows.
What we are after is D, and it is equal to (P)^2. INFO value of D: 0.37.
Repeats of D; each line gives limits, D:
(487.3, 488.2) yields 0.80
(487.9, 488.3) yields 0.47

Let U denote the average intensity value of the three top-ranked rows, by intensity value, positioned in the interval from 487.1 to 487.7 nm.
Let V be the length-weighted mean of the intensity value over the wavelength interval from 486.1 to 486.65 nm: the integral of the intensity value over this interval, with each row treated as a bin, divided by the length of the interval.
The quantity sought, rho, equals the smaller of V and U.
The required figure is 5.6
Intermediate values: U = 5.6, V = 6.27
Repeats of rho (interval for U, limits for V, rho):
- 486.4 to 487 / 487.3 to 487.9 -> 5.8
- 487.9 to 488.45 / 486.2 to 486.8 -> 6.3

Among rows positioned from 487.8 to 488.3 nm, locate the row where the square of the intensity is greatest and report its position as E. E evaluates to 488.280 nm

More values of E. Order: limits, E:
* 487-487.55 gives 487.381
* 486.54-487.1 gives 486.820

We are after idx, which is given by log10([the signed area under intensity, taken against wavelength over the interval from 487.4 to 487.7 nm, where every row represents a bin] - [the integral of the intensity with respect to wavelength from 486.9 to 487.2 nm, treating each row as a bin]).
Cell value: -0.3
